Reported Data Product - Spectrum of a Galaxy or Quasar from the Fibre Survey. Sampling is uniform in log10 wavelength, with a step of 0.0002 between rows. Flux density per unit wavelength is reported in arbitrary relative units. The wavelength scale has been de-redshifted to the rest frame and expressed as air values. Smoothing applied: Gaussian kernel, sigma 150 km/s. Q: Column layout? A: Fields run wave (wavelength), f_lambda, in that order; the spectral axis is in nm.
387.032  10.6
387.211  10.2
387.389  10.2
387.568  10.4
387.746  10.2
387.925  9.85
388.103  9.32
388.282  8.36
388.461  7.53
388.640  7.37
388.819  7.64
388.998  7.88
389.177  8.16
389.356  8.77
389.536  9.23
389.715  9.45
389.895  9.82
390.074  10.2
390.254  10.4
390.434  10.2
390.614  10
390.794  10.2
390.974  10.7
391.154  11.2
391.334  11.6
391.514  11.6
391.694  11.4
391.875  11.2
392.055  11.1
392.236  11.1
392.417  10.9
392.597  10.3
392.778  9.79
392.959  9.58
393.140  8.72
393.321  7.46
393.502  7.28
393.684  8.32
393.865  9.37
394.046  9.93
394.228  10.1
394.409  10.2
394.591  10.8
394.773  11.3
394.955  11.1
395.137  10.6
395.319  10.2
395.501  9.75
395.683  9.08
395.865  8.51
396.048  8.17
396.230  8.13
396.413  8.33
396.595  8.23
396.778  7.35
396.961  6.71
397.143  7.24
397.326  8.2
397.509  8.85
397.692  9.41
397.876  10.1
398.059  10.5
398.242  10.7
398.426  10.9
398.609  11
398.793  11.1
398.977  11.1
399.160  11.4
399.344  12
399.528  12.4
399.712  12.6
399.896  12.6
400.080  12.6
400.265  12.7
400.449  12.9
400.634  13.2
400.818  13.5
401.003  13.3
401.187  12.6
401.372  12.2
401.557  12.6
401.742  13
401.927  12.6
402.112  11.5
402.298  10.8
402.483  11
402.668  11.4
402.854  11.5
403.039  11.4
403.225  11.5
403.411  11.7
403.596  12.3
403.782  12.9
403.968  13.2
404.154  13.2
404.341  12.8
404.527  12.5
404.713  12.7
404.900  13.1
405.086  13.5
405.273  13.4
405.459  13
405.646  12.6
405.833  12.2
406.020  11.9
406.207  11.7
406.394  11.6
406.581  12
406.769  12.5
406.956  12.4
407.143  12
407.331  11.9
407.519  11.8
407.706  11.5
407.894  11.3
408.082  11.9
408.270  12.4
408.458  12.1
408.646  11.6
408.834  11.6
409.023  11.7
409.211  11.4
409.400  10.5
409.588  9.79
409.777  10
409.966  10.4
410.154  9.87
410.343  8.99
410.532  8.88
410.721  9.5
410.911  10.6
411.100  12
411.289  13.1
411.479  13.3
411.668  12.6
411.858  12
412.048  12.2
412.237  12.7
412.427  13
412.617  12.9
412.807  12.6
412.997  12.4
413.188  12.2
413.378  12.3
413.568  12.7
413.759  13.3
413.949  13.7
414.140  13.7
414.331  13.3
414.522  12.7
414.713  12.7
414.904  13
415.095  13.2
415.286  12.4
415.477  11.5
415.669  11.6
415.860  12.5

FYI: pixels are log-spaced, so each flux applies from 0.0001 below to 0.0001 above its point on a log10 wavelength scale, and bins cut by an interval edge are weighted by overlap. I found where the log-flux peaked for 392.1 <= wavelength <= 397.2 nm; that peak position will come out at 394.773 nm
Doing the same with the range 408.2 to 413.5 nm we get 411.479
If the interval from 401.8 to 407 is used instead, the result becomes 405.086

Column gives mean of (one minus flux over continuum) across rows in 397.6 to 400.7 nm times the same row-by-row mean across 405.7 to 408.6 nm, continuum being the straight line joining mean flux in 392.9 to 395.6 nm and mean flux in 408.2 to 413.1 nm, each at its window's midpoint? 0.011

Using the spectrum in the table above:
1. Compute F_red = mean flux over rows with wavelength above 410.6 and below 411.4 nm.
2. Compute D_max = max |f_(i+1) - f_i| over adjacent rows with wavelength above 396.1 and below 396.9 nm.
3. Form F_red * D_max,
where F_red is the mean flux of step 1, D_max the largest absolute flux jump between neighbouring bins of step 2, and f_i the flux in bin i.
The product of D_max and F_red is 9.9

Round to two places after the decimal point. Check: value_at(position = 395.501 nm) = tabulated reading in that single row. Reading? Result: 9.75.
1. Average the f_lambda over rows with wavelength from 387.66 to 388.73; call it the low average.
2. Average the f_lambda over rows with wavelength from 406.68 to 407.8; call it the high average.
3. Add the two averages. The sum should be 21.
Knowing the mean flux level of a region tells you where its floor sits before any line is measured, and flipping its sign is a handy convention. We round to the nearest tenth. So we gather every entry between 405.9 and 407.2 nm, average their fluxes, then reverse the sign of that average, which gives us -12.0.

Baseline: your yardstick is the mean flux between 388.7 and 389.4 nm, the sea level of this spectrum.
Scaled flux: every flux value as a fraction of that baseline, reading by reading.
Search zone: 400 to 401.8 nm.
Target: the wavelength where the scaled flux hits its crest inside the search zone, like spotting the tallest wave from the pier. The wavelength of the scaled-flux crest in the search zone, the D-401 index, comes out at 400.818 nm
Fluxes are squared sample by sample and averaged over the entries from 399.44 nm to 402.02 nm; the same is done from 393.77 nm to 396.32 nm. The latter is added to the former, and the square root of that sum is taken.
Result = 16.1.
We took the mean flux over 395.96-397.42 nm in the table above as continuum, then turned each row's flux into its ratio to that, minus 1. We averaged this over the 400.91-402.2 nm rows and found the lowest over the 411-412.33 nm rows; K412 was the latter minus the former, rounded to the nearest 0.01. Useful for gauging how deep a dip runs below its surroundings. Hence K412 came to -0.07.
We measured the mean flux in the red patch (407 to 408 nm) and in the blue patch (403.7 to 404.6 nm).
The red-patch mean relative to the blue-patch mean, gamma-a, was 0.91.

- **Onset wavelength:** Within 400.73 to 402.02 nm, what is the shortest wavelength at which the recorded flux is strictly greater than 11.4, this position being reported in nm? 400.818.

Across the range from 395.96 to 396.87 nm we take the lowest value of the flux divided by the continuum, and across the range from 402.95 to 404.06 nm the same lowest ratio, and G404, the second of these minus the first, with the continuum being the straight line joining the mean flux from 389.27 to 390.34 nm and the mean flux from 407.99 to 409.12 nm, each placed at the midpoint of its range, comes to 0.3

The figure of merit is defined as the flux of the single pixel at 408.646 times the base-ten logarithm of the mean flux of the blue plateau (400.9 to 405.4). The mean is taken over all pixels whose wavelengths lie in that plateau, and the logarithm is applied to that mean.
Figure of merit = 12.7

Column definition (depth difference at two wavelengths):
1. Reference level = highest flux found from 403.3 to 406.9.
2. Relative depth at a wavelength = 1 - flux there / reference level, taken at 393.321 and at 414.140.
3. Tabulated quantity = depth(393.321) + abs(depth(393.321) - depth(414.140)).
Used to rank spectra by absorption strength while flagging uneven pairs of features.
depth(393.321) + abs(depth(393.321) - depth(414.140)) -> 0.9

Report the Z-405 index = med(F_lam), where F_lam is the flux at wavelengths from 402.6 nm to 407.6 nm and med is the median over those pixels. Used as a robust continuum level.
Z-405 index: 12.3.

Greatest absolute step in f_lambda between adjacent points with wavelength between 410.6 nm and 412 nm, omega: 1.4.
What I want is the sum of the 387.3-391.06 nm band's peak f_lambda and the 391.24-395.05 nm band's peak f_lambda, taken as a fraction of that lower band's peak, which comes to 2.08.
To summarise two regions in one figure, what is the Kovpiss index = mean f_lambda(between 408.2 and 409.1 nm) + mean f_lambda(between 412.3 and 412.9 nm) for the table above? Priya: 24.7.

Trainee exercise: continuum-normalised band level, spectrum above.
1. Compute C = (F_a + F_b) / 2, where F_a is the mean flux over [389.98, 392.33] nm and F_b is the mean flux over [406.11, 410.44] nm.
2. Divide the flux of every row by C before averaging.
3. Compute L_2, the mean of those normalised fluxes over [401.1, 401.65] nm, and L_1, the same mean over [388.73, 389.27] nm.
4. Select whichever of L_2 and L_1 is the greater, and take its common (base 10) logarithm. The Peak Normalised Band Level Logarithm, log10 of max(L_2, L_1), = 0.05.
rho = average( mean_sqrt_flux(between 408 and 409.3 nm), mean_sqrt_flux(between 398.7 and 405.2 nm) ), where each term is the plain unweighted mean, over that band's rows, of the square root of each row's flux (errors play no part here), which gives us 3.47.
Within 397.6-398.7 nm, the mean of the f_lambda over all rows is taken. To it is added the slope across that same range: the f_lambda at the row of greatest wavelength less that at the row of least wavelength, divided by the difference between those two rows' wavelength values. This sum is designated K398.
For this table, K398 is 12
